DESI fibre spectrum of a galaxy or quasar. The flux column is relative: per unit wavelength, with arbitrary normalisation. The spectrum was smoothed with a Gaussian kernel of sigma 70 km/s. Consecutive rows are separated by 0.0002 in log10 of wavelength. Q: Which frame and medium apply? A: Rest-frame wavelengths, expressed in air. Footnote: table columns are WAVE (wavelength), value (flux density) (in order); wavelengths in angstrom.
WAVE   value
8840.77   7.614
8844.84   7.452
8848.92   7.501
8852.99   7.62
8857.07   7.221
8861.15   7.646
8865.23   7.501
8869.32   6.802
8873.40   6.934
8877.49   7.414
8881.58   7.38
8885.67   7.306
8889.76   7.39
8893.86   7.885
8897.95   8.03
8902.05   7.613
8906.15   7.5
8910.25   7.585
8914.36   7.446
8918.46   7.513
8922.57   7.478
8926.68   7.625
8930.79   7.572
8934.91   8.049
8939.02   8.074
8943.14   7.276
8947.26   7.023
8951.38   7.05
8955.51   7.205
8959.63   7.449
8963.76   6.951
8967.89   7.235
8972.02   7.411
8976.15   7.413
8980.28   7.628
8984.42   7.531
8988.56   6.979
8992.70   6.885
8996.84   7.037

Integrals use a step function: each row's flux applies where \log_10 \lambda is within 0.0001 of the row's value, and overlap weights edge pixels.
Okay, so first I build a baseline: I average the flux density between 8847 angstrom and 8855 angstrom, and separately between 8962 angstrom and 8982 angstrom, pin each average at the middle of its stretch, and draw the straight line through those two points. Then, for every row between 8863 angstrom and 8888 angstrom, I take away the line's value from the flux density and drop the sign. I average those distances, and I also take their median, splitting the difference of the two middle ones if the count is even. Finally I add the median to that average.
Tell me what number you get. 0.45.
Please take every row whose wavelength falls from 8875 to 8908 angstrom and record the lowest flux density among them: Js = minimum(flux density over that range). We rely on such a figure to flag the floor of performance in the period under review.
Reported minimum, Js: 7.306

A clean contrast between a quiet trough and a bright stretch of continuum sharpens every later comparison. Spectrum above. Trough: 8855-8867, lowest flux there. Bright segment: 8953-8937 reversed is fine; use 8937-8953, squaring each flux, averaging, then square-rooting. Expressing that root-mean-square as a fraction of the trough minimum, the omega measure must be 1.02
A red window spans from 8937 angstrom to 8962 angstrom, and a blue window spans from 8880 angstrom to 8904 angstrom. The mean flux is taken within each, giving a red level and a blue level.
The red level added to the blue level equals 14.9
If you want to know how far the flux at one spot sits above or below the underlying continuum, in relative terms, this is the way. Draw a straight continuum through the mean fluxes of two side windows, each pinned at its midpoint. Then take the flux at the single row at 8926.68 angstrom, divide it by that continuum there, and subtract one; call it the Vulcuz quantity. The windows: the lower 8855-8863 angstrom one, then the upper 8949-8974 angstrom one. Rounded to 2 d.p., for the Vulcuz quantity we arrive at 0.05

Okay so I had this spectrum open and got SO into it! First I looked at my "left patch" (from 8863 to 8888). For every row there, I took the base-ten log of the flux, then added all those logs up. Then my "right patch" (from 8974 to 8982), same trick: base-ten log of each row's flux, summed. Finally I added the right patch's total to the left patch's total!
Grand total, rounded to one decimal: 6.9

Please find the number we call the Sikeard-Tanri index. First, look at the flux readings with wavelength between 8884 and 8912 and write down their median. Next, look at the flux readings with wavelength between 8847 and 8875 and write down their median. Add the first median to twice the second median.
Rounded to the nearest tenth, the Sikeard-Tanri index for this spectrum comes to 22.6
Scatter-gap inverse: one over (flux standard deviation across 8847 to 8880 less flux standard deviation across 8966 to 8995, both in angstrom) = 27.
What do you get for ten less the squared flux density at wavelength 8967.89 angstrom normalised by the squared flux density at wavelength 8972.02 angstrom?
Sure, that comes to 9.05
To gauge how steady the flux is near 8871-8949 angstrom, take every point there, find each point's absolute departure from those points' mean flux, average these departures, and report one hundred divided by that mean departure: 435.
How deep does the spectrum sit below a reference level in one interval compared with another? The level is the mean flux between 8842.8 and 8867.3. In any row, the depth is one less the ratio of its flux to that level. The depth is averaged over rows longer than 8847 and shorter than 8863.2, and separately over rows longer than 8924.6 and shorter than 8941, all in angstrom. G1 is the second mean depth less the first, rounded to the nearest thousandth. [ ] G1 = -0.044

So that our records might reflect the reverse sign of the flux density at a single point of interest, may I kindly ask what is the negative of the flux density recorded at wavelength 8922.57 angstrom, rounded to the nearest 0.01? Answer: -7.48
